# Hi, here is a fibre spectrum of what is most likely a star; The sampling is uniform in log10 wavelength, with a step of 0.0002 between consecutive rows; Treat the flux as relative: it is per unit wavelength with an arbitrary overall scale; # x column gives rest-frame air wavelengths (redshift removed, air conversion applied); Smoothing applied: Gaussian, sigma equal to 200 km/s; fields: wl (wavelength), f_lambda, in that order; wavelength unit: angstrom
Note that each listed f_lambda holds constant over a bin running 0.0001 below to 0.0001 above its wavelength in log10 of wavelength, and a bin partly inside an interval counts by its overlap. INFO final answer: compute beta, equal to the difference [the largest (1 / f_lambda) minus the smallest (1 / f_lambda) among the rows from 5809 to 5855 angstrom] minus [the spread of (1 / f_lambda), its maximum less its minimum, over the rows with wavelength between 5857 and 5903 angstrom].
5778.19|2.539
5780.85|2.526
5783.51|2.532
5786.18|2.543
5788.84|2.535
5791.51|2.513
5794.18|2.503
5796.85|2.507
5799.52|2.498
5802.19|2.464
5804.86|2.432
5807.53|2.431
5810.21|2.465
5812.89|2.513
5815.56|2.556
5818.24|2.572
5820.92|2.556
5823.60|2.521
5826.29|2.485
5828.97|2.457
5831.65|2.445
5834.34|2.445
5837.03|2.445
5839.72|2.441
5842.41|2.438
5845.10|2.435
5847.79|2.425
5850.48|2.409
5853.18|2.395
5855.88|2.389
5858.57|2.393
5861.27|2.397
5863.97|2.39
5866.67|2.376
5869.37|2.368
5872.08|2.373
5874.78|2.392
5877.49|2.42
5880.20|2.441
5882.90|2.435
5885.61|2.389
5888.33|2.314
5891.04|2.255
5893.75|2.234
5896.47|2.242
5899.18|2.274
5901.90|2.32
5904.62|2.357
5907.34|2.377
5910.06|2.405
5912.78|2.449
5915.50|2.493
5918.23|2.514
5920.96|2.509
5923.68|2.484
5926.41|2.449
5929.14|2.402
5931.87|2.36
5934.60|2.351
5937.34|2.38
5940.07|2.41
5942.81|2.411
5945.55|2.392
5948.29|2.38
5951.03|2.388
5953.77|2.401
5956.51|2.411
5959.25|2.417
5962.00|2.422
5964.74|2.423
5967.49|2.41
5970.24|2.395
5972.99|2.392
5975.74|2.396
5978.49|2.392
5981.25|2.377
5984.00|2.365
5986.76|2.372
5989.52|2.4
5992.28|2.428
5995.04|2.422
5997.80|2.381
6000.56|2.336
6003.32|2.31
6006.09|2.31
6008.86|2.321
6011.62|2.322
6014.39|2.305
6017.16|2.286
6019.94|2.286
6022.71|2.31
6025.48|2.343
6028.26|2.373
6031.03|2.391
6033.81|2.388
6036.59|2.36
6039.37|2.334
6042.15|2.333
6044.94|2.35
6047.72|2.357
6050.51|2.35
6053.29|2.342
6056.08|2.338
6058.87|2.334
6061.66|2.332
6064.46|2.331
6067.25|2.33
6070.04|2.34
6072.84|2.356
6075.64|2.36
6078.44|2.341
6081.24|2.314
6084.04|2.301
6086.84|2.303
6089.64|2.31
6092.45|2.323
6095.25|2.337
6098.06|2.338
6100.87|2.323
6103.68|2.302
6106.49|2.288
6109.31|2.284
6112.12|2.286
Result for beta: -0.009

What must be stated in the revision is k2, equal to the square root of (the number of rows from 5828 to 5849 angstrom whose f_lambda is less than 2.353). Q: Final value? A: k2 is 0.0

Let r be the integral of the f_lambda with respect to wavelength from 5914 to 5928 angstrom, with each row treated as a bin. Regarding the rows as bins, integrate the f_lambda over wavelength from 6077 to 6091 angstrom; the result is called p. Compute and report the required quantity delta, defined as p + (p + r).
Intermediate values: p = 32.4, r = 34.8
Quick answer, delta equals 99.6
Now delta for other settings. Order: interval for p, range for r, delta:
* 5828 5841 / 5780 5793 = 96.5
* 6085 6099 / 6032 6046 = 98.0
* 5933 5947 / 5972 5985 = 97.8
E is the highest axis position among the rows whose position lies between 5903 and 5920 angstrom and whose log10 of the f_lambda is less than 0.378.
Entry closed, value 5907.34 angstrom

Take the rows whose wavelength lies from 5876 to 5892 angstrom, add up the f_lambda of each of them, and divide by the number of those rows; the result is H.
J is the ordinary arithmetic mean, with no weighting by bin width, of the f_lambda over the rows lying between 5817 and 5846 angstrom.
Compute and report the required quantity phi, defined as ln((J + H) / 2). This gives 0.886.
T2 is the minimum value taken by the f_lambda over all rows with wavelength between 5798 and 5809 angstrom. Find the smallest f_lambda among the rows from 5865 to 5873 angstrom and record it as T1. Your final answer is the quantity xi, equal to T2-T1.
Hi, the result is 0.06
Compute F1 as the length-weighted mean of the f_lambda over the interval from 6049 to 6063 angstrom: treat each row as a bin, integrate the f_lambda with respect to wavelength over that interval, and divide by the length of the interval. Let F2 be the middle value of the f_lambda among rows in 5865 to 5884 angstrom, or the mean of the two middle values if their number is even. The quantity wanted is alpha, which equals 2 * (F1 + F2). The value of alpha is 9.46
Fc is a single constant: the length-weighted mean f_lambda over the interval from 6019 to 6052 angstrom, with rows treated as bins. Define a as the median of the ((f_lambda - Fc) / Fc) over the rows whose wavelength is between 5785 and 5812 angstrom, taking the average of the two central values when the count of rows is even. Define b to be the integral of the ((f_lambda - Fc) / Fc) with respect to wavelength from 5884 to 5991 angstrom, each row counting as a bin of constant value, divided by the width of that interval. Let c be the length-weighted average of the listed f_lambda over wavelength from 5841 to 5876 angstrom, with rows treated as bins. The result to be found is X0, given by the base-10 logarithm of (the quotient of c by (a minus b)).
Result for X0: 1.7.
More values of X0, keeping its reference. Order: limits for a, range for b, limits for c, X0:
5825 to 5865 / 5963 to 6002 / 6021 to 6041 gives 2.1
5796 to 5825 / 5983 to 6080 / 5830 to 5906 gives 1.5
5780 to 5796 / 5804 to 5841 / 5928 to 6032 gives 2.1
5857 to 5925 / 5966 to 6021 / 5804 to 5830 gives 2.3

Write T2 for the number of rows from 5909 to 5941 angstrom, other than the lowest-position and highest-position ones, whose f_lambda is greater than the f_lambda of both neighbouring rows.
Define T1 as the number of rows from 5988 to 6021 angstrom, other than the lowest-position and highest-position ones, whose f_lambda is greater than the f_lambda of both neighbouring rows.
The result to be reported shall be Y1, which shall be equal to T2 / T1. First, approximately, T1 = 2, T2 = 1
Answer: 0.5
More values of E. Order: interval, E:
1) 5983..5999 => 5997.80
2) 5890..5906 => 5904.62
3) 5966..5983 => 5981.25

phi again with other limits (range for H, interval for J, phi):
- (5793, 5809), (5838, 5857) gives 0.894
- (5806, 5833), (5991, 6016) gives 0.886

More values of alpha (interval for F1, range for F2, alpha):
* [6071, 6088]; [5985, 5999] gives 9.46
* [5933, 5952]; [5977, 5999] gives 9.55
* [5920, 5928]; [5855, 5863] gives 9.74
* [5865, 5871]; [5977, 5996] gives 9.53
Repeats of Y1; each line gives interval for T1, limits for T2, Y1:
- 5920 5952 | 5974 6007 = 1.0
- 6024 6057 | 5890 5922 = 0.5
